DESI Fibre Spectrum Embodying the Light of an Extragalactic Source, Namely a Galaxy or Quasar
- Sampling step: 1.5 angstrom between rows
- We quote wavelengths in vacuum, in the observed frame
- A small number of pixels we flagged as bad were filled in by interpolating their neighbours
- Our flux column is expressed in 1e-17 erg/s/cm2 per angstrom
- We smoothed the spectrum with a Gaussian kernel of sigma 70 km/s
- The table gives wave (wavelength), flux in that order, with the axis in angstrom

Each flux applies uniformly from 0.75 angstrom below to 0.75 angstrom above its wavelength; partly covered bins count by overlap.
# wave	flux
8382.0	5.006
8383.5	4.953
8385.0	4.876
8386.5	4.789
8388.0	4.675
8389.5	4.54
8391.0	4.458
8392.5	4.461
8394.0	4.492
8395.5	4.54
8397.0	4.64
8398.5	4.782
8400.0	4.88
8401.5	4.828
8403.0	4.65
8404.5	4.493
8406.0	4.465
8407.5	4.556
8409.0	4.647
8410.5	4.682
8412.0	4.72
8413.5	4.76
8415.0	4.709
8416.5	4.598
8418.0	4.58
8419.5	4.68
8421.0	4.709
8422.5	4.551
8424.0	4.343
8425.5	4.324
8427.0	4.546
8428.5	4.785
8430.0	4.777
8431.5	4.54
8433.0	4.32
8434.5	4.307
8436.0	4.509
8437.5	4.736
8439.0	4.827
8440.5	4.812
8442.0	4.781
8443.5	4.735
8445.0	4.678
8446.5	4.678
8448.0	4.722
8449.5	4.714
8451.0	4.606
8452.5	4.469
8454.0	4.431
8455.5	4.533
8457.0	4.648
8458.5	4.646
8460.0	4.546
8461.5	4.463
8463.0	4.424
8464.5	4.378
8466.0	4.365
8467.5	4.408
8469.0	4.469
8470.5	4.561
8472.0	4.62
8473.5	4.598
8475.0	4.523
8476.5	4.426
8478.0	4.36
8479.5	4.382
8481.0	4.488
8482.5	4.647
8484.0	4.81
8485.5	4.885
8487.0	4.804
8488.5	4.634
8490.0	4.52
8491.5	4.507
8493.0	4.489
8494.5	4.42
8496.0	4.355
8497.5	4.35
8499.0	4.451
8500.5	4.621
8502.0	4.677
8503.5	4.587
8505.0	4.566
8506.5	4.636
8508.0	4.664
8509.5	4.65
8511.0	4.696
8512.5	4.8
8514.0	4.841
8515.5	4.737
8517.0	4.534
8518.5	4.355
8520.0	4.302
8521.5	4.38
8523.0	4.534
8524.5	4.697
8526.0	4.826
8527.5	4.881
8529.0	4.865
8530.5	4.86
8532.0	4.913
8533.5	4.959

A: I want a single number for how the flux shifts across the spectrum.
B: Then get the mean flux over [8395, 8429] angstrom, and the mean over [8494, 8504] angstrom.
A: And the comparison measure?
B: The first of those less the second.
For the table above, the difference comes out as 0.135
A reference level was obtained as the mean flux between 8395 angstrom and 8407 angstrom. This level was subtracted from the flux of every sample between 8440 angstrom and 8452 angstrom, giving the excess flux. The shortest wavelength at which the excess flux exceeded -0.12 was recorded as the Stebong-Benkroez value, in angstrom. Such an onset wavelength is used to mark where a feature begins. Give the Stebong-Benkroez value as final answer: 8440.5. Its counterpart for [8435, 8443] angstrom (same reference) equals 8437.5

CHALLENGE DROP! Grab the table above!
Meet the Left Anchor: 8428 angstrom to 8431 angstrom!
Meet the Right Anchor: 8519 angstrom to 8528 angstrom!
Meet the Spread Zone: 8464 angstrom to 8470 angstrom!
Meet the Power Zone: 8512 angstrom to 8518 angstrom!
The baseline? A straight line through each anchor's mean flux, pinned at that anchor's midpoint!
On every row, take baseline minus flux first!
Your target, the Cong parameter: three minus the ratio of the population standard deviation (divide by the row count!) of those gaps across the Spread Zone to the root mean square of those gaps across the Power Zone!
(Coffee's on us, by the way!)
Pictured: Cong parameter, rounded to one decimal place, 2.7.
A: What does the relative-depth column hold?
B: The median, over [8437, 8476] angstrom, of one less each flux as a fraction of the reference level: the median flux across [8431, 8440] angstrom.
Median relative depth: -0.017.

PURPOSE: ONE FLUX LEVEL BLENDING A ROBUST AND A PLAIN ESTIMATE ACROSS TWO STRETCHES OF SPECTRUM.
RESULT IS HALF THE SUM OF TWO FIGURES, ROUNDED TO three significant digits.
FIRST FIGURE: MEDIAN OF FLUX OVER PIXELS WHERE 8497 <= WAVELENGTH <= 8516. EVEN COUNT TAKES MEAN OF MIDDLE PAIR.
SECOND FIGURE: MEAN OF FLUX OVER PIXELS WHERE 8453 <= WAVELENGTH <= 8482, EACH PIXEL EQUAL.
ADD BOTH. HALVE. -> 4.57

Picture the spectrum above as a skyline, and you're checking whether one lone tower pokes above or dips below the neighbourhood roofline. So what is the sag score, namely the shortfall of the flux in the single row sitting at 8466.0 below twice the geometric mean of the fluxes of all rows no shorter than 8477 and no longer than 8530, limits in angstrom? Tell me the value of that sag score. 4.83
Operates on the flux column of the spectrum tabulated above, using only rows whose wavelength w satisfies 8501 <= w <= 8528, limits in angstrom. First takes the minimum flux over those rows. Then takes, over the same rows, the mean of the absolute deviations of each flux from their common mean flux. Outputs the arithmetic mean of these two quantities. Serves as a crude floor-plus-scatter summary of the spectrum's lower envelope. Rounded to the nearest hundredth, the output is 2.22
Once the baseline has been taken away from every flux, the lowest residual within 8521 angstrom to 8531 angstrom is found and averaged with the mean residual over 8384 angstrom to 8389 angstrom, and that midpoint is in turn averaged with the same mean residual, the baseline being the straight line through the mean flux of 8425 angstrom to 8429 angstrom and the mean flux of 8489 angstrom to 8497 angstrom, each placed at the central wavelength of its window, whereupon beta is 0.12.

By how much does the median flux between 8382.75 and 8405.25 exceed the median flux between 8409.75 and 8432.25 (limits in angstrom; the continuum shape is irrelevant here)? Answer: -0.03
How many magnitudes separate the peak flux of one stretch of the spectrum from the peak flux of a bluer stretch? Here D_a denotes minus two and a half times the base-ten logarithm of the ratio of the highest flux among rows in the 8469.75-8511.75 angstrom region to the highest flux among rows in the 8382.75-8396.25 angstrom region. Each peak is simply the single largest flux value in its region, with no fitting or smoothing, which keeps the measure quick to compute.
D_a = 0.015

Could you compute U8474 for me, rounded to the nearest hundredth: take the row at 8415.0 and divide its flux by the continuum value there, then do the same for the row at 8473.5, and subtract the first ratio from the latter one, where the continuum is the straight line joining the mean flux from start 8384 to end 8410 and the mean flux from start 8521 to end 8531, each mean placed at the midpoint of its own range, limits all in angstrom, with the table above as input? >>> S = -0.03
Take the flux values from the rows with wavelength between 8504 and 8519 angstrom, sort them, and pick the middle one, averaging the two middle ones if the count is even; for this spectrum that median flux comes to 4.657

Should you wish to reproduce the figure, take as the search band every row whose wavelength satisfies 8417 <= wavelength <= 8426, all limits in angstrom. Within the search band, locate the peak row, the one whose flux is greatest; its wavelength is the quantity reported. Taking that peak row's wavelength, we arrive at 8421.0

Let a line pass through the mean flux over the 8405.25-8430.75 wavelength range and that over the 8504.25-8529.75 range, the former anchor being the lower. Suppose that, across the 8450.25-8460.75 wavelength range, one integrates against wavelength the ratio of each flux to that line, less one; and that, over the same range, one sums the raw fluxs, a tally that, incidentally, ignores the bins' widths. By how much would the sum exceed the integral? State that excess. 32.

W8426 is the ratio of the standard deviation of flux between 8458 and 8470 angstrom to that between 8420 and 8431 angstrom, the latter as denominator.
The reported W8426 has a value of 0.49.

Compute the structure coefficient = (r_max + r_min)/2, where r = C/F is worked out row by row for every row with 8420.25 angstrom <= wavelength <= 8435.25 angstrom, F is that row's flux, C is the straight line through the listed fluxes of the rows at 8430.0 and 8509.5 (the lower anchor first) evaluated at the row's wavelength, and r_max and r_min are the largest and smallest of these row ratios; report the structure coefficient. 1.05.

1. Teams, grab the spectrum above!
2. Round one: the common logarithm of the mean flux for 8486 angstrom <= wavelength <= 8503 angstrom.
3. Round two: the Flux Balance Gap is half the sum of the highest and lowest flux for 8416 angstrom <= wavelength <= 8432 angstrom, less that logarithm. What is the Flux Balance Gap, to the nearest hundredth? 3.90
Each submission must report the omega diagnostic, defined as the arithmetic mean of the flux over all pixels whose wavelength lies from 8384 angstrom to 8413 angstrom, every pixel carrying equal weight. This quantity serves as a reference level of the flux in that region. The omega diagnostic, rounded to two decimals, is 4.64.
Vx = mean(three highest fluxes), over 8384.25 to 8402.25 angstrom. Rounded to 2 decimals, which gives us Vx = 4.86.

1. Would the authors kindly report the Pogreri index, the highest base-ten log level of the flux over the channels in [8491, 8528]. 0.689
